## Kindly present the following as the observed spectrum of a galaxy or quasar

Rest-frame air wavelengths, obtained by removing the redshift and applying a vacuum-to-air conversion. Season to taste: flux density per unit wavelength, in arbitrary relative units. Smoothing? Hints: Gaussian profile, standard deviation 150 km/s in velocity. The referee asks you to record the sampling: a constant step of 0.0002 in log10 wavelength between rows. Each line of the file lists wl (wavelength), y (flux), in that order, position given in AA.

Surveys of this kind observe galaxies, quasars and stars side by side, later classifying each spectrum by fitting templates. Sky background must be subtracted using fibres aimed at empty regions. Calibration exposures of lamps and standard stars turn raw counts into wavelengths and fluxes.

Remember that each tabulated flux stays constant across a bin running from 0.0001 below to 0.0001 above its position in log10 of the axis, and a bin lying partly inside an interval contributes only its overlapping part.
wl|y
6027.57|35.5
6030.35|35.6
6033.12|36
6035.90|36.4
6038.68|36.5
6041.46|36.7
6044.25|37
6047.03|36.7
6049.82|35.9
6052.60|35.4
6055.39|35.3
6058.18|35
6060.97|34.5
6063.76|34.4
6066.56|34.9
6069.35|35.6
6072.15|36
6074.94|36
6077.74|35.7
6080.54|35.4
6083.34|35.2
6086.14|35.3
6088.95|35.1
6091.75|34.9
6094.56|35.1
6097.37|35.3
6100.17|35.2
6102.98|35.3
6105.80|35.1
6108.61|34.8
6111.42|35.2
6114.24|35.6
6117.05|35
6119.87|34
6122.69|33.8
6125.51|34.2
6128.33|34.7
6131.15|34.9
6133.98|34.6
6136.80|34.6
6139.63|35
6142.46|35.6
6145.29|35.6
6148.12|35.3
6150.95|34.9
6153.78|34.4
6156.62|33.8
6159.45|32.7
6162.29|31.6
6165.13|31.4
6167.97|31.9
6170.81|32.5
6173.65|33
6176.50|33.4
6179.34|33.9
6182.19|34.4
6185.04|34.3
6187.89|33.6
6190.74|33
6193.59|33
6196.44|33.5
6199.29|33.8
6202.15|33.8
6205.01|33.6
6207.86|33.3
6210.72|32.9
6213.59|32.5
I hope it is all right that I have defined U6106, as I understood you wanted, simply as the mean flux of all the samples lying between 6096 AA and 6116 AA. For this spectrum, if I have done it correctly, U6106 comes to 35.2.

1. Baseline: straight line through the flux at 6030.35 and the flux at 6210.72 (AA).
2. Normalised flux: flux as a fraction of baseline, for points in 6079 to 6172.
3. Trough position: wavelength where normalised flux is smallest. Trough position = 6165.13 AA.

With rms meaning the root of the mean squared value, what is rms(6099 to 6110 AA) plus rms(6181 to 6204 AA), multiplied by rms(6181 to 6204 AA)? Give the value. 2316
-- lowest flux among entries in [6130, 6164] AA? 31.6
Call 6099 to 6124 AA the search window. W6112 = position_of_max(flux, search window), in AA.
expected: 6114.24 AA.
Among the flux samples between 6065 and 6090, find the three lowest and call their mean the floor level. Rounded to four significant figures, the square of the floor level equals 1230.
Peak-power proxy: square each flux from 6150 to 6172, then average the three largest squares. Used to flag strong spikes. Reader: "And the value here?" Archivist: 1181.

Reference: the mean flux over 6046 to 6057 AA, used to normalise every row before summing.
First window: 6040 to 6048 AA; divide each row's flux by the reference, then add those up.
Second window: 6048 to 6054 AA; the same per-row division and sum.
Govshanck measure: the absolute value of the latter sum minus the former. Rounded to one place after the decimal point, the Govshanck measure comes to 1.1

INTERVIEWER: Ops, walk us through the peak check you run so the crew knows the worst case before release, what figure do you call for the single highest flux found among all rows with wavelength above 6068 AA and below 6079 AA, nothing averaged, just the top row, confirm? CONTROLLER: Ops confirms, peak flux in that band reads 36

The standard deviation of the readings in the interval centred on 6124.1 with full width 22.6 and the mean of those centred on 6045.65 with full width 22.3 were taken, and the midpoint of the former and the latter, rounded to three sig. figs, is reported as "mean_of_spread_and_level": 18.4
